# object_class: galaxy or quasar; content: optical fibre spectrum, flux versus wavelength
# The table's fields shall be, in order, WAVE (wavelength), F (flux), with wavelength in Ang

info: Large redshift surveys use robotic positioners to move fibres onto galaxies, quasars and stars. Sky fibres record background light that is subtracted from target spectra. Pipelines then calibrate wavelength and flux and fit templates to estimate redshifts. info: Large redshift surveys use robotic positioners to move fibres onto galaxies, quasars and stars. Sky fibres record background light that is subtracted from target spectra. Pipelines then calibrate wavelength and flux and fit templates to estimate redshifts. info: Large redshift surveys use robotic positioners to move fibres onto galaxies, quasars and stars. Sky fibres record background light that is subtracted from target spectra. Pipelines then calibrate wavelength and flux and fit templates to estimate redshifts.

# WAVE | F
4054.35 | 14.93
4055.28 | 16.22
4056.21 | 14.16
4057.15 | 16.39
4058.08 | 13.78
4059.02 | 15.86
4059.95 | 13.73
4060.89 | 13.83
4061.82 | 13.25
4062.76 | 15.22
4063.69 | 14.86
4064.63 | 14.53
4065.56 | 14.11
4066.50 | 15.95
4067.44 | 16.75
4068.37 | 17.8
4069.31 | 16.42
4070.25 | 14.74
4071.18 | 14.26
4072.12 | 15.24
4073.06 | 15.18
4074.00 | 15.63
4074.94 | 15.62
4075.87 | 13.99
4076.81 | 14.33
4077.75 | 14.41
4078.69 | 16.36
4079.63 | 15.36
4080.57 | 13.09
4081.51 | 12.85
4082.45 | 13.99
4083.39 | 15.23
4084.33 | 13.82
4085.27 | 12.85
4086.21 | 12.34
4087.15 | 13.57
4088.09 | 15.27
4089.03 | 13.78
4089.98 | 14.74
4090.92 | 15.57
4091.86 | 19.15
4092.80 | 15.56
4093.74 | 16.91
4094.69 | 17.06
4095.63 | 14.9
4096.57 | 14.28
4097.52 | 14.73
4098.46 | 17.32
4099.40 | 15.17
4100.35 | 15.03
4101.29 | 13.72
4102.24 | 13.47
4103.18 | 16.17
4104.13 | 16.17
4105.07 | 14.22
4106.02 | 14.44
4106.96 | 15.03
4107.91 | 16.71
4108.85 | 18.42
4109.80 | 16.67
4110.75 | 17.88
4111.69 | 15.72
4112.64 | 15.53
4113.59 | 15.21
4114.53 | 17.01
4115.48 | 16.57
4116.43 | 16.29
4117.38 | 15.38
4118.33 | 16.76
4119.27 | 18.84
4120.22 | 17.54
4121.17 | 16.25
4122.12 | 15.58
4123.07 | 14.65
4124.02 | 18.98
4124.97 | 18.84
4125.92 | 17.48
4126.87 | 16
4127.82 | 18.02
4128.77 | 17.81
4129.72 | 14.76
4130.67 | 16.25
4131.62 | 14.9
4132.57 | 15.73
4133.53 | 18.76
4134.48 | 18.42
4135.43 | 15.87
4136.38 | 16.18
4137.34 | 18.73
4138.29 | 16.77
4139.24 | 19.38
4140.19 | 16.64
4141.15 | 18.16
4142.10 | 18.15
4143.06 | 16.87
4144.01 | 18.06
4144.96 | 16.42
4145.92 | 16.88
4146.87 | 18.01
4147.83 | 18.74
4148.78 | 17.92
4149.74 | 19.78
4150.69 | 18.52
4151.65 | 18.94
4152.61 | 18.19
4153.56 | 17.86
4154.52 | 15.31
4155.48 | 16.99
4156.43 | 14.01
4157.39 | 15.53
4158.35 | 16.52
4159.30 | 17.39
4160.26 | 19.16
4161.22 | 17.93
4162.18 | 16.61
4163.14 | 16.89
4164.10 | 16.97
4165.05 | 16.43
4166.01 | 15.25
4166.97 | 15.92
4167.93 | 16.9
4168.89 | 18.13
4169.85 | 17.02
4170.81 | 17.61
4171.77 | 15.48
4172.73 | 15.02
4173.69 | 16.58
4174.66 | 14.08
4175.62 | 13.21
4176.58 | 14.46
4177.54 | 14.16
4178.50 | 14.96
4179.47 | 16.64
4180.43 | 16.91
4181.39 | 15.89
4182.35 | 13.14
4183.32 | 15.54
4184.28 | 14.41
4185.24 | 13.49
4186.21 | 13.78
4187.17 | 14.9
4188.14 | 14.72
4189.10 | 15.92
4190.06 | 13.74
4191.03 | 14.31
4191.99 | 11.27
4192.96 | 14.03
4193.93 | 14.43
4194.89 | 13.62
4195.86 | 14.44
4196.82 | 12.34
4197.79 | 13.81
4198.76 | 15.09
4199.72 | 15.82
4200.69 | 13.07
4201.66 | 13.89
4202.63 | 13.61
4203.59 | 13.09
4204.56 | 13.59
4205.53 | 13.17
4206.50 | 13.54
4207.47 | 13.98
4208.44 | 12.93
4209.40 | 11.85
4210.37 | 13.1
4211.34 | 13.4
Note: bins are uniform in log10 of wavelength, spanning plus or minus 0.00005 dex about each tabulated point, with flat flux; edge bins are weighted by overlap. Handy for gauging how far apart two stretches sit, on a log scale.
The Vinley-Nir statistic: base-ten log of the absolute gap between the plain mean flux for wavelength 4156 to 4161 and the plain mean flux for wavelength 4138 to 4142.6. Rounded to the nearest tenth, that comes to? 0.1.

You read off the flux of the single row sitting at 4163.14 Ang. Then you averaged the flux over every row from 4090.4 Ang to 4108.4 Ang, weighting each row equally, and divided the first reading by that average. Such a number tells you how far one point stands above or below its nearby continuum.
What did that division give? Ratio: 1.1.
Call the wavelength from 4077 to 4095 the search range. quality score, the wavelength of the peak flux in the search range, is 4091.86 Ang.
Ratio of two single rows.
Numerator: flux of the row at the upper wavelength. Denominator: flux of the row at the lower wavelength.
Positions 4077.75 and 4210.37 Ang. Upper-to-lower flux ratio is 0.91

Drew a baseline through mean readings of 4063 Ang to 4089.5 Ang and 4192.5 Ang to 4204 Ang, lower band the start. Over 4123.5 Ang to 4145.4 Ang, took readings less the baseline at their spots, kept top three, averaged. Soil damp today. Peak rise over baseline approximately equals 4.7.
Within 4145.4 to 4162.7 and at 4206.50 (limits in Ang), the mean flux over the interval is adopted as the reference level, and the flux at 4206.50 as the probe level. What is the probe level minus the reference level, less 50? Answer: -54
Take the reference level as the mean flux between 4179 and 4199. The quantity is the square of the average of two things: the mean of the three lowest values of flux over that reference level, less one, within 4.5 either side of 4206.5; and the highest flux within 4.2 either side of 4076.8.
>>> 66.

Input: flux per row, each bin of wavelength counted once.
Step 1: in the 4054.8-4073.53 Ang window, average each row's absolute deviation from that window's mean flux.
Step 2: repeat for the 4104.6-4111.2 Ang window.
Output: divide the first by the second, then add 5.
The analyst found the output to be 5.7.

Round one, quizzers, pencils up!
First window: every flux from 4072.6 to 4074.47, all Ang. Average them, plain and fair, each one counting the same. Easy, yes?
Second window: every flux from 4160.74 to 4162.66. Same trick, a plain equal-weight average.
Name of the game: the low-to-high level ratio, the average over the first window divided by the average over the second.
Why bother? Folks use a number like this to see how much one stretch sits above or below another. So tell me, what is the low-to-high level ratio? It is 0.89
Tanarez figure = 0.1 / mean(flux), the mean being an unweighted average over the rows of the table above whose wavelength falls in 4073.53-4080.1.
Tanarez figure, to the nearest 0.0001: 0.0066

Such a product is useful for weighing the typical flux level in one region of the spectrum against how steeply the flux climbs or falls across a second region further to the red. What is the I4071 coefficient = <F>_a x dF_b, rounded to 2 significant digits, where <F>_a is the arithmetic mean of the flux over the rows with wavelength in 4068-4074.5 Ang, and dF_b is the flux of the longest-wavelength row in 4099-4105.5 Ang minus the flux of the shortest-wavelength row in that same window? -15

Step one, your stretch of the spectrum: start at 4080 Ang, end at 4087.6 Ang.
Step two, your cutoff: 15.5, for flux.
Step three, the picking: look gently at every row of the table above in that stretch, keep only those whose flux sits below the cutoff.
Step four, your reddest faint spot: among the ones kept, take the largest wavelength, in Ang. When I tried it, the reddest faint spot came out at 4087.15 Ang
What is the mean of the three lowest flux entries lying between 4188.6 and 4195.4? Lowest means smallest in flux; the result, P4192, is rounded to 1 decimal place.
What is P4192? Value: 12.9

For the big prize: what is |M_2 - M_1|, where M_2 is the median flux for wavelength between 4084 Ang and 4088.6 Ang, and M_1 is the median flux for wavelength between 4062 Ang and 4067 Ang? 1.3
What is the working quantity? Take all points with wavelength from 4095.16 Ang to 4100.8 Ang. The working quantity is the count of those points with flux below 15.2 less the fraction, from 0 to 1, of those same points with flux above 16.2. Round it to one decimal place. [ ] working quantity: 4.8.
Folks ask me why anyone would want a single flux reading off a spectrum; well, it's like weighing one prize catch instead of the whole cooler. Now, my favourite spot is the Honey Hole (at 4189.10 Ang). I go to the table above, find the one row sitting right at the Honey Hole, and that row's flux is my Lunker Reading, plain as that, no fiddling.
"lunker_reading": 15.92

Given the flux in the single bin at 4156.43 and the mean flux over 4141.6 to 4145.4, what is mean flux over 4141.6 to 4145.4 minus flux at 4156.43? 3.4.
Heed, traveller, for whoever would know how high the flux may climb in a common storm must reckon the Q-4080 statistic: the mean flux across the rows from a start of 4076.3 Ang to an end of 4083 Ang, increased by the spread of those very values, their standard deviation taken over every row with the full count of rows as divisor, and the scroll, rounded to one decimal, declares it 15.5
